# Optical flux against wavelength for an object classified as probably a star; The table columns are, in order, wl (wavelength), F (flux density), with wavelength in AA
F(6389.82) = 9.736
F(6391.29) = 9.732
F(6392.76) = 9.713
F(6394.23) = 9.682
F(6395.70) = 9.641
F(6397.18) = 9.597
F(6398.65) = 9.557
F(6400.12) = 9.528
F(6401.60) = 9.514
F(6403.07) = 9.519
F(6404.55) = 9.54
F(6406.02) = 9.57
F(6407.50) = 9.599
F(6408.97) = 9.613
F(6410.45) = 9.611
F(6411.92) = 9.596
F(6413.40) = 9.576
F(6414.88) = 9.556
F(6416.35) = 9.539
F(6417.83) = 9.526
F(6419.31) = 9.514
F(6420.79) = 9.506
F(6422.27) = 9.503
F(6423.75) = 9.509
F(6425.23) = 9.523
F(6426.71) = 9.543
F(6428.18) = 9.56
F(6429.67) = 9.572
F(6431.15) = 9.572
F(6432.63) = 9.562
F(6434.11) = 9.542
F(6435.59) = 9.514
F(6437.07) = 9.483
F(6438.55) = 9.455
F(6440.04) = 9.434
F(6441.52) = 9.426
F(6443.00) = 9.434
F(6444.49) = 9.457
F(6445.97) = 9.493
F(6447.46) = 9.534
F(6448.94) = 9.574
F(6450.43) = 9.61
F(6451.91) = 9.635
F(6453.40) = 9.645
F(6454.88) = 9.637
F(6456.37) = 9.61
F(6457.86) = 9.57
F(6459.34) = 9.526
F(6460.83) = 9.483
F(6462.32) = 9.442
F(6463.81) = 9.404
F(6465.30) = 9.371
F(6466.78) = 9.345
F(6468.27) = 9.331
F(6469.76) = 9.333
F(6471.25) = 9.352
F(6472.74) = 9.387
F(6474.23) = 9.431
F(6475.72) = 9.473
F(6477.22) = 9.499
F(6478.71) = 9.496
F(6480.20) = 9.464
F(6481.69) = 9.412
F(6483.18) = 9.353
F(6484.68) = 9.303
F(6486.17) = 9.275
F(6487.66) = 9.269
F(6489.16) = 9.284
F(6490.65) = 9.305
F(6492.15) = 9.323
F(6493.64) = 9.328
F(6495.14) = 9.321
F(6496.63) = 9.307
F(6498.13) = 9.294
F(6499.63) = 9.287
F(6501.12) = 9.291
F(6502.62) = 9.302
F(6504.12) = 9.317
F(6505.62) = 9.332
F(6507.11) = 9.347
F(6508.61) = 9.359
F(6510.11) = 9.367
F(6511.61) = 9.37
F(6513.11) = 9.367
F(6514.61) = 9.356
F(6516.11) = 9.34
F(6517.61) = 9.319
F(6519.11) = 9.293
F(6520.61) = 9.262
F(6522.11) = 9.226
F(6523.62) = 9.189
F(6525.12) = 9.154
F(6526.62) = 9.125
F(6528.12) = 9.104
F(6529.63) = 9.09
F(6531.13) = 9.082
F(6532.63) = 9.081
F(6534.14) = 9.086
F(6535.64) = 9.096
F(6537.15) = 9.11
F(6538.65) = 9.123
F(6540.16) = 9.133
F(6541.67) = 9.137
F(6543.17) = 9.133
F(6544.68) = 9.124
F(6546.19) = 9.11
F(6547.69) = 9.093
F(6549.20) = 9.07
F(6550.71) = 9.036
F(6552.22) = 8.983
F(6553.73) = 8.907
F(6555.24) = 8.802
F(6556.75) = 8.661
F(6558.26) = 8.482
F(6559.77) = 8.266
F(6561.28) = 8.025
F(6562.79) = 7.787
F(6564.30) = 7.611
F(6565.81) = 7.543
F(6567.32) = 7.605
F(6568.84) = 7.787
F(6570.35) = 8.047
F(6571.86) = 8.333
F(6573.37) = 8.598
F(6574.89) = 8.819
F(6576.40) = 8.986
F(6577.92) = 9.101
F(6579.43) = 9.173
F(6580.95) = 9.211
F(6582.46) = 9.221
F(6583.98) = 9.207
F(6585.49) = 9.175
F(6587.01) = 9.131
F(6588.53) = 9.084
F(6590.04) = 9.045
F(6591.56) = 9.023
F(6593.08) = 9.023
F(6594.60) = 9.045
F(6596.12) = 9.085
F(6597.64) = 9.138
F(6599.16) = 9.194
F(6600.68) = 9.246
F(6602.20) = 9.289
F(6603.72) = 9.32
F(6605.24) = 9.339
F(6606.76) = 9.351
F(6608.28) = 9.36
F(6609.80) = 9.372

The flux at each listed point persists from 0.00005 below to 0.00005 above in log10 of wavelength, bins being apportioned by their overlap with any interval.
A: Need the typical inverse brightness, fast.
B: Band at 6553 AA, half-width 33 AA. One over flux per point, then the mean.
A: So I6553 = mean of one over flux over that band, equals 0.114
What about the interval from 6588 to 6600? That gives 0.110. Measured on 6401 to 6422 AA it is 0.105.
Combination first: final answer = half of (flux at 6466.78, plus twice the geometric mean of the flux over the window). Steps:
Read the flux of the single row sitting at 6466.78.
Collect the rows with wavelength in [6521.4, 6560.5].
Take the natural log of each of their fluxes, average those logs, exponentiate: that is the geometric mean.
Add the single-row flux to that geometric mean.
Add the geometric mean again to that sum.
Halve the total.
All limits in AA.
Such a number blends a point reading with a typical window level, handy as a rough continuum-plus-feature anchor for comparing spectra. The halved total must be 13.7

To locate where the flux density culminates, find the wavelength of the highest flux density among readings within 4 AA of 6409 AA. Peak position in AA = 6408.97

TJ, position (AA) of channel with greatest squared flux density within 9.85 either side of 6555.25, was 6546.19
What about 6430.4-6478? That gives 6453.40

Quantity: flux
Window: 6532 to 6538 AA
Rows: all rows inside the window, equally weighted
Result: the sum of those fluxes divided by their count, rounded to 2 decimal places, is 9.09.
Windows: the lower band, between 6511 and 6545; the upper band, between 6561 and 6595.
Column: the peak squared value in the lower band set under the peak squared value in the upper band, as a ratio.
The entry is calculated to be 0.97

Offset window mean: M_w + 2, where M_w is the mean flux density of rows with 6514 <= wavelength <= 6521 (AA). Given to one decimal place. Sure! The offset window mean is 11.3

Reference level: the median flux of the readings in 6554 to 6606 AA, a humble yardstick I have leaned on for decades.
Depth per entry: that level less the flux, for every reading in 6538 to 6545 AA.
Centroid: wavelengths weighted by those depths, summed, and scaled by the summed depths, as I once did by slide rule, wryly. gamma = 6541.7 AA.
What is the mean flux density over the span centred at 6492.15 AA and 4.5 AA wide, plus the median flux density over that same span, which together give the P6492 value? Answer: 18.6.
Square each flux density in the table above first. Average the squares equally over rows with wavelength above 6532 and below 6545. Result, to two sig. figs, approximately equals 83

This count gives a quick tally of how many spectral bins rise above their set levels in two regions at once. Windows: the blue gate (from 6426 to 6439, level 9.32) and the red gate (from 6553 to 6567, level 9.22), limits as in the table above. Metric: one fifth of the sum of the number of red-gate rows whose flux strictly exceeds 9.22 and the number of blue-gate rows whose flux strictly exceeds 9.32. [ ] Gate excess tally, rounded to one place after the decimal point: 1.8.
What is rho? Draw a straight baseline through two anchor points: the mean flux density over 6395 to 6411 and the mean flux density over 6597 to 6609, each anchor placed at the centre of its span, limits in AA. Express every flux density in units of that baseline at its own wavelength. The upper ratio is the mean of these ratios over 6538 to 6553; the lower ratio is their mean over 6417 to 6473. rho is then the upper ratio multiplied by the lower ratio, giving 0.970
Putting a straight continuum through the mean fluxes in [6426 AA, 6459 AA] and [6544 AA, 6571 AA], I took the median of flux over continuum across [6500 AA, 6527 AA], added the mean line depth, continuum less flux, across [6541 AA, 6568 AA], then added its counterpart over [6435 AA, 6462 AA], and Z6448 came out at 0.9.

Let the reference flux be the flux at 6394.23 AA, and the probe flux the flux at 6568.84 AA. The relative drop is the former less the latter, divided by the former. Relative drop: 0.20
